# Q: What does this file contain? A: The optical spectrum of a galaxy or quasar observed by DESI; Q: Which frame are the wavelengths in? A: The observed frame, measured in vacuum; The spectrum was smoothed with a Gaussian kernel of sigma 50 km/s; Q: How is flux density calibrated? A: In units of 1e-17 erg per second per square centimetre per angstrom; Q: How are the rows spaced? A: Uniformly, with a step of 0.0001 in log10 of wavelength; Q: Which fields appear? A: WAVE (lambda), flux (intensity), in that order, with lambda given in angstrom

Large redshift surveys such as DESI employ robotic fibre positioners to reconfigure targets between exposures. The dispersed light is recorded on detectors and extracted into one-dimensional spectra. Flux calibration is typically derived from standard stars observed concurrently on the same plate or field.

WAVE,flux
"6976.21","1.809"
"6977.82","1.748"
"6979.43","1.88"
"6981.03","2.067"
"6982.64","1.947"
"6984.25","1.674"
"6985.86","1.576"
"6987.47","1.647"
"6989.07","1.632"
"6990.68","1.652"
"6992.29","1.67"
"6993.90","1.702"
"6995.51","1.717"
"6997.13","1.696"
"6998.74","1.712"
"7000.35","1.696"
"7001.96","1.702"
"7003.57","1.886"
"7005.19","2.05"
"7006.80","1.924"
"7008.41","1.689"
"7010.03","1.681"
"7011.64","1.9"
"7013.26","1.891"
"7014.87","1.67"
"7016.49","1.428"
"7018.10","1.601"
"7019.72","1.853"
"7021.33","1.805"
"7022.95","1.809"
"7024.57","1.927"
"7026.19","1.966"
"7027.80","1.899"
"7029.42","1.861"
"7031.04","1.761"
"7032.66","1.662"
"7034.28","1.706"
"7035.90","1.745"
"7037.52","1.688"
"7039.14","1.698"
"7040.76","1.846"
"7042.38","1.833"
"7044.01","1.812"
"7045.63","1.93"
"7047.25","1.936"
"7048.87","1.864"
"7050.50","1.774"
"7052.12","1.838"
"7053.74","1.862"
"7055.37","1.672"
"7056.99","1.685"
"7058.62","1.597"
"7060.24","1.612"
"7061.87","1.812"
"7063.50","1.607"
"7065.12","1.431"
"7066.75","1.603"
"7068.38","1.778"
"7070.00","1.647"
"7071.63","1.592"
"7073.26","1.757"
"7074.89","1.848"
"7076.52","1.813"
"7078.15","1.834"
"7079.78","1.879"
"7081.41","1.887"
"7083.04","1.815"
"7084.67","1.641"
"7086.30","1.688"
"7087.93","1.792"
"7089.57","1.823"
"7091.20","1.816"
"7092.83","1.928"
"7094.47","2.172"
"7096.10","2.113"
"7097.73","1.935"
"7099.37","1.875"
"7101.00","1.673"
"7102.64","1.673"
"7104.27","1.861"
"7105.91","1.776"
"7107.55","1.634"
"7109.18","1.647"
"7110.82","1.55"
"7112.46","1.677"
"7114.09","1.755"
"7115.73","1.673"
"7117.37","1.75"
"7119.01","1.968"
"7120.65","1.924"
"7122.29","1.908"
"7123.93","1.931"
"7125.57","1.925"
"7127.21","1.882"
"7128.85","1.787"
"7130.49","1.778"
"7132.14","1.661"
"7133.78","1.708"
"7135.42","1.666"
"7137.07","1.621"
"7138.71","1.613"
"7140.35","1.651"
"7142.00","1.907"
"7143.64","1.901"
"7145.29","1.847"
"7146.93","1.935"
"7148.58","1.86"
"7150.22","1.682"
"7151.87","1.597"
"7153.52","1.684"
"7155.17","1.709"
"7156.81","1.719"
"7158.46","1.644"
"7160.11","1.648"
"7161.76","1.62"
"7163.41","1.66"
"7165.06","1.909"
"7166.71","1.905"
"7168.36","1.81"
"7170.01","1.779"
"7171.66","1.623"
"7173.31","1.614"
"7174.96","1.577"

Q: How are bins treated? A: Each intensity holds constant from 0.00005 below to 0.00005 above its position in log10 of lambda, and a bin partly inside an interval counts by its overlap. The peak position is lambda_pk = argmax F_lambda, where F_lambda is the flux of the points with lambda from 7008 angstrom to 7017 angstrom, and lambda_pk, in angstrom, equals 7011.64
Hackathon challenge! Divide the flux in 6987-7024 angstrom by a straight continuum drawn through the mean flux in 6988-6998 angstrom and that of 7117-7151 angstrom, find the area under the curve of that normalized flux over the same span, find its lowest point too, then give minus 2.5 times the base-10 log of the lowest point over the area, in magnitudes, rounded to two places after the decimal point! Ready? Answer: 4.14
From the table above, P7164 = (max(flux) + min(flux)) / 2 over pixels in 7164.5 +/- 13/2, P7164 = 1.76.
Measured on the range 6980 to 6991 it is 1.82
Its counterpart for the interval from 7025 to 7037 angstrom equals 1.81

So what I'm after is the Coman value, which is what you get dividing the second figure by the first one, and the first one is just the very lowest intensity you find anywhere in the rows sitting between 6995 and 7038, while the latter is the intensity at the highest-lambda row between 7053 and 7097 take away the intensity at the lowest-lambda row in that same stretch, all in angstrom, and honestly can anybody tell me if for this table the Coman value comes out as 0.18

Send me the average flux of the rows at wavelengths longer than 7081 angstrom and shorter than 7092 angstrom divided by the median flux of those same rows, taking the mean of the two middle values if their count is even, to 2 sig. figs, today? 0.98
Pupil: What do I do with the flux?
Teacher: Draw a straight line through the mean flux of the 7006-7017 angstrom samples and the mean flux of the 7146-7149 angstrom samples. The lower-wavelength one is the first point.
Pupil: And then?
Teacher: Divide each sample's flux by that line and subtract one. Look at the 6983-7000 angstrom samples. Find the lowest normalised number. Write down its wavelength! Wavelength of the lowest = 6985.86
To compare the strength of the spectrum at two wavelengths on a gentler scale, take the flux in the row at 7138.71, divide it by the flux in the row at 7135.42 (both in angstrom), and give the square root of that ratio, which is 0.98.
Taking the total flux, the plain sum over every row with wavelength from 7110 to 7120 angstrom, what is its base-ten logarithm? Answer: 1.02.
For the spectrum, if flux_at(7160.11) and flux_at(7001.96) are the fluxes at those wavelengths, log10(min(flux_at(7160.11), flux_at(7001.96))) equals 0.217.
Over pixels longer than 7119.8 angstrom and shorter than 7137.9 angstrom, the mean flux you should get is 1.80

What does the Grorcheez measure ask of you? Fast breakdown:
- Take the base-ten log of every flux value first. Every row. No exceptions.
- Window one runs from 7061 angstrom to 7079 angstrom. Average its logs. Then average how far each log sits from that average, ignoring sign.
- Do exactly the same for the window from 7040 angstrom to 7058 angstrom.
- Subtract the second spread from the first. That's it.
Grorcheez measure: 0.014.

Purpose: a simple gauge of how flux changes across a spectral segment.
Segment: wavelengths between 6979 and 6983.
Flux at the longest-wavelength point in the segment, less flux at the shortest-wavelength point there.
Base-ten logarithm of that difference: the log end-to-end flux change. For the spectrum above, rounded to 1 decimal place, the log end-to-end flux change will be -1.2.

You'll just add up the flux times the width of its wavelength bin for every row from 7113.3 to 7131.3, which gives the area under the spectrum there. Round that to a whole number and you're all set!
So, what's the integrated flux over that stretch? 33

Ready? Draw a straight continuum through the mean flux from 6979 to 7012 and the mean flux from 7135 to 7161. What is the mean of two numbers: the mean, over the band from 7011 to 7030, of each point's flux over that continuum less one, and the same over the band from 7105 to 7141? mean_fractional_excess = 0.02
